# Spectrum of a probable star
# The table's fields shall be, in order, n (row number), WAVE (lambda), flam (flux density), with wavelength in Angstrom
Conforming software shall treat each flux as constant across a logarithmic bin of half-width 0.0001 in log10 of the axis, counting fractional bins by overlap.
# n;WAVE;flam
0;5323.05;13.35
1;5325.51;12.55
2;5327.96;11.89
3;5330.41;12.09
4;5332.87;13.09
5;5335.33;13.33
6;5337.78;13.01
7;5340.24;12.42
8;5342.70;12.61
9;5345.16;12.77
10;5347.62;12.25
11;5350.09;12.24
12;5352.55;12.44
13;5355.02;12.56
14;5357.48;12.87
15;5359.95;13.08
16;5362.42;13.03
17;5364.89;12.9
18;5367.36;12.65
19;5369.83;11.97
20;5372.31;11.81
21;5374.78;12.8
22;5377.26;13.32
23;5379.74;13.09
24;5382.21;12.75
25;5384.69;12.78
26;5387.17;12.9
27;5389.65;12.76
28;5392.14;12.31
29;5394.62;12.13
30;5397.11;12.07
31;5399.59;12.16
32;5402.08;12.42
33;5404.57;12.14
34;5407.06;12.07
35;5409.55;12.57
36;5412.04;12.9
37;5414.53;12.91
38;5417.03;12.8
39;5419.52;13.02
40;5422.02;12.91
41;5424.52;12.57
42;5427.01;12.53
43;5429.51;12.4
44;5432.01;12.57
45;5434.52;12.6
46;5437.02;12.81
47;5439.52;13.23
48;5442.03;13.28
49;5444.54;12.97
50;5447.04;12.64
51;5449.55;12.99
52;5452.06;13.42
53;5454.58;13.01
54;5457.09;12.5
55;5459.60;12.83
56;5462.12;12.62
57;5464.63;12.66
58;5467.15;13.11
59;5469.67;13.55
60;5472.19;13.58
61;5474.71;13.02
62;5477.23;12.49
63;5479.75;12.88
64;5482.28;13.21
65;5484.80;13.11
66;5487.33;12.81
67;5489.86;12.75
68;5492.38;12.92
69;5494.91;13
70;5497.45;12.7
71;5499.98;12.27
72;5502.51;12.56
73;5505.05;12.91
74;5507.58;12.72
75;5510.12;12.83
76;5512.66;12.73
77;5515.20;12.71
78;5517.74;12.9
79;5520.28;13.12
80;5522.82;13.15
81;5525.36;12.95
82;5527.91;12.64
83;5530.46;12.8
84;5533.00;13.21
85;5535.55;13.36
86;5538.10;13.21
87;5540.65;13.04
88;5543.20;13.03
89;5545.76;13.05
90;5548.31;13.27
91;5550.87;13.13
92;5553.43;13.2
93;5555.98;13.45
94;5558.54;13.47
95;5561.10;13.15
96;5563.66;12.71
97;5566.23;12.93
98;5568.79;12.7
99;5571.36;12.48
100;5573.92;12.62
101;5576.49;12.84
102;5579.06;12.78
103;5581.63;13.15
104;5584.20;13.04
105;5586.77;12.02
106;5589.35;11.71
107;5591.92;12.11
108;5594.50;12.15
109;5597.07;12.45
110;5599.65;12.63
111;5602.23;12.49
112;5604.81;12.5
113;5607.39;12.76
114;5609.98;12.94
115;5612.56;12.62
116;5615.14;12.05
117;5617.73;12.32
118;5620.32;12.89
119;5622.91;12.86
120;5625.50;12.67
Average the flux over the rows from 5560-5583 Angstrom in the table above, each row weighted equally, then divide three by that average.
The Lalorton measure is 0.234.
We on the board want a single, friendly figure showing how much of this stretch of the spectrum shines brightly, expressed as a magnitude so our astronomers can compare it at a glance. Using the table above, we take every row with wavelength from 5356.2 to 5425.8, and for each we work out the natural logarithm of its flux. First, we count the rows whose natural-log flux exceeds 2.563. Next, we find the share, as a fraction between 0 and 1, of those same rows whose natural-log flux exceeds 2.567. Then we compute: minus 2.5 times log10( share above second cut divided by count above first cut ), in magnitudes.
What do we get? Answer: 3.86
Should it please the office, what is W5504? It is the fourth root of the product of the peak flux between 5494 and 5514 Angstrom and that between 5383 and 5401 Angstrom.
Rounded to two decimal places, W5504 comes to 3.60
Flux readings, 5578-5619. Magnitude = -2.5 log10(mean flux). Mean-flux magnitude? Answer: -2.74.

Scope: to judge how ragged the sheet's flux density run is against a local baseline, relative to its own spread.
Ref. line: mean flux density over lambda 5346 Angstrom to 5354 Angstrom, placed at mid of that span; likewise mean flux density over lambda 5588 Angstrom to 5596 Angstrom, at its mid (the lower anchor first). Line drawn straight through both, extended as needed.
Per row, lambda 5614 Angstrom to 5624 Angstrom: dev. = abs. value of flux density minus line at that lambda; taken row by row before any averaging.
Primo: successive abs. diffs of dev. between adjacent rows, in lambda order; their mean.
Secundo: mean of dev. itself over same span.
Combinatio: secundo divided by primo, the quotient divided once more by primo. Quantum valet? 7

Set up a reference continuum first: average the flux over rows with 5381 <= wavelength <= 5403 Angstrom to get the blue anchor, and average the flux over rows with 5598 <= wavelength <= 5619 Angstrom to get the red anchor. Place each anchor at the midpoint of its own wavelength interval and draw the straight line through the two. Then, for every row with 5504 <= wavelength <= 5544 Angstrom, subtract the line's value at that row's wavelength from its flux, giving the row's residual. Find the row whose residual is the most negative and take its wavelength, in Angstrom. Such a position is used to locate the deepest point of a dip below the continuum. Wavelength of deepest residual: 5527.91 Angstrom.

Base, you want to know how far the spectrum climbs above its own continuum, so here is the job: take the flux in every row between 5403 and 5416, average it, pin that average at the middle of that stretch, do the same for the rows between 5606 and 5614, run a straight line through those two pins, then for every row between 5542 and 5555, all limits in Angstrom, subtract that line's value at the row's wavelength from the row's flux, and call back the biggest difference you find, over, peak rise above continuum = 0.58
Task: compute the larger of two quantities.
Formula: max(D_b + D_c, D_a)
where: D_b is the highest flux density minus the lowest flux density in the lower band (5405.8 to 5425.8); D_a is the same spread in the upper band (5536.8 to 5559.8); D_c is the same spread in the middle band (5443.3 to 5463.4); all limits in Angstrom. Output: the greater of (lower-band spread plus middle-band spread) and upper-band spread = 1.9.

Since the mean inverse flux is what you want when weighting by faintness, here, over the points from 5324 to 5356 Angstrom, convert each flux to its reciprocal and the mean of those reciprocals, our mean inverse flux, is 0.0797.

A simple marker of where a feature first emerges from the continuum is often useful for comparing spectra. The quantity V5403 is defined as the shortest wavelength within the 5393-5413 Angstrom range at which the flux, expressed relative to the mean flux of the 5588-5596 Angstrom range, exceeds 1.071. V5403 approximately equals 5412.04 Angstrom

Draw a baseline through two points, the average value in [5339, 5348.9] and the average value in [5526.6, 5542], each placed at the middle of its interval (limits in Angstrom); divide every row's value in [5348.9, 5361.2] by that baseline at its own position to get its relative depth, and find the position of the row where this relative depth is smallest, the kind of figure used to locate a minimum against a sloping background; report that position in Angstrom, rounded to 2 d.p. 5350.09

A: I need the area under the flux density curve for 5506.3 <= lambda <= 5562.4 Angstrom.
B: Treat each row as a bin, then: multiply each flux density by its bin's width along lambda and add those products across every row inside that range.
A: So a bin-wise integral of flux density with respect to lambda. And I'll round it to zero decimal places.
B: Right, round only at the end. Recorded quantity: 732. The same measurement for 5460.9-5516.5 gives 716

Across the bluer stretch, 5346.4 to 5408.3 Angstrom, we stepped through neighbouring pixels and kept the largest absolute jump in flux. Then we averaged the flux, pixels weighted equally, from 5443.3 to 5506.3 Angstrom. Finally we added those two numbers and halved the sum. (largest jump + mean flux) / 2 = 6.9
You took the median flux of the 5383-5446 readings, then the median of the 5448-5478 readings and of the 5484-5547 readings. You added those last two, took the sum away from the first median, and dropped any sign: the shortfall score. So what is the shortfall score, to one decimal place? 13.3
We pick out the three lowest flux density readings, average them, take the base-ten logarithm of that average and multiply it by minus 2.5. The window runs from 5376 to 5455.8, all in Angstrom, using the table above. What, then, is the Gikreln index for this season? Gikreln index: -2.71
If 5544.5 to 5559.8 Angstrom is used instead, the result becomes -2.80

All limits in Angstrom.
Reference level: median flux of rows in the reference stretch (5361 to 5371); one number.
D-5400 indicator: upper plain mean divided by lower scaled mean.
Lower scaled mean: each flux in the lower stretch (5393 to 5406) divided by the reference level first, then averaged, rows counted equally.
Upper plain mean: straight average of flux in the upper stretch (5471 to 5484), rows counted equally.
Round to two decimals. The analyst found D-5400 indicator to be 13.67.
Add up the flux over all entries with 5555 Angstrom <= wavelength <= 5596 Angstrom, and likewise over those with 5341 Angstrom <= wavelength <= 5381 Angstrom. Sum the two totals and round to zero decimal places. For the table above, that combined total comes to 406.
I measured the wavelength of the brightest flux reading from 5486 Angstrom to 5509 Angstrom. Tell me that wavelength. 5494.91 Angstrom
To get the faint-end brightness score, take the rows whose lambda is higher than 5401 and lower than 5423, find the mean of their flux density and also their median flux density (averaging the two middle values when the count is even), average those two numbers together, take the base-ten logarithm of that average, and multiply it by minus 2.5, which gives -2.76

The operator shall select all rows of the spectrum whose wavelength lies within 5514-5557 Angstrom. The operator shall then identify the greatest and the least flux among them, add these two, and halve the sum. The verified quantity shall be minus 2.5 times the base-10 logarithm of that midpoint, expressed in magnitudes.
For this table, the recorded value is -2.79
